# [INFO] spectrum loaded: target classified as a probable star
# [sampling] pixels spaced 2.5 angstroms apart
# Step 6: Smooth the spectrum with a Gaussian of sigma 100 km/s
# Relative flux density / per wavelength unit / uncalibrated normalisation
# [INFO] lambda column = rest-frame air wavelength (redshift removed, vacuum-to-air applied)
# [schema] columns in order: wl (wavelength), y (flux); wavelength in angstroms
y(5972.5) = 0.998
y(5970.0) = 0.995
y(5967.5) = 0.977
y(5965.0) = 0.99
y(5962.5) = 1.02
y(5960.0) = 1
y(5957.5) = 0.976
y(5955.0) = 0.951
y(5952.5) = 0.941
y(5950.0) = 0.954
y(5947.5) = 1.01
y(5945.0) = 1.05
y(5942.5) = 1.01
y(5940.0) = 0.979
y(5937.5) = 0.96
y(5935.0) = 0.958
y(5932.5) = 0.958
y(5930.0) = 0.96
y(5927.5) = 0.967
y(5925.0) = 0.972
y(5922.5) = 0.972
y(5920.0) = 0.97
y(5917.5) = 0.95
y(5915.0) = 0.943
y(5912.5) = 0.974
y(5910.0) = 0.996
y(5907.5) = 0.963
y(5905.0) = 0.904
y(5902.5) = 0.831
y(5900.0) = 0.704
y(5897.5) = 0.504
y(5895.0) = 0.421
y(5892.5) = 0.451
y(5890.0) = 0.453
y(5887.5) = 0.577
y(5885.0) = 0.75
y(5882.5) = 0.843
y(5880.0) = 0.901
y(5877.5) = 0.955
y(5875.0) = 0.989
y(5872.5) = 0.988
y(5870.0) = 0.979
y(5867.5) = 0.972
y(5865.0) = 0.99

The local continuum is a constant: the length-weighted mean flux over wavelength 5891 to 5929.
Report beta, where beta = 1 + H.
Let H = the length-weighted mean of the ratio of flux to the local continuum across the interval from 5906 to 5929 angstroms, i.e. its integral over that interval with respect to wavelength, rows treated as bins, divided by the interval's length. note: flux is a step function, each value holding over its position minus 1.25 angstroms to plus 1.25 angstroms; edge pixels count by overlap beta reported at 2.16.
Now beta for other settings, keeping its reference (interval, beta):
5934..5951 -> 2.19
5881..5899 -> 1.69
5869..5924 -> 1.98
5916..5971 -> 2.17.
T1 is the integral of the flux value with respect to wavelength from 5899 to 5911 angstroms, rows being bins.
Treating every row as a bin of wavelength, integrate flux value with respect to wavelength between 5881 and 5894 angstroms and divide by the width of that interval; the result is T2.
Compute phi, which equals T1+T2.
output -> 11.2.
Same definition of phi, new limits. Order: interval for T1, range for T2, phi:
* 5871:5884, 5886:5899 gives 12.6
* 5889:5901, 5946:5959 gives 7.0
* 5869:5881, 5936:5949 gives 12.6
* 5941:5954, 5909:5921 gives 13.9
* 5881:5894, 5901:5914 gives 8.9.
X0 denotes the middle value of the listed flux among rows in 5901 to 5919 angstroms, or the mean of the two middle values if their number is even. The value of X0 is 0.95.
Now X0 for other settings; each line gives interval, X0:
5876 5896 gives 0.66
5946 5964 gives 0.98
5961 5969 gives 0.99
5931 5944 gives 0.96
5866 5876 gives 0.98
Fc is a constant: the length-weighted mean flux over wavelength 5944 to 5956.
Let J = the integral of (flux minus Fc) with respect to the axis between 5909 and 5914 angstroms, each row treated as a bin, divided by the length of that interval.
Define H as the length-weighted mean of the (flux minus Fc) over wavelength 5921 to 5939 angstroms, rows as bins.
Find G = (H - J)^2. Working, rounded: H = -0.016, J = 0.00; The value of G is 0.00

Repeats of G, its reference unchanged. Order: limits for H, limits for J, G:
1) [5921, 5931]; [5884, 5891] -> 0.14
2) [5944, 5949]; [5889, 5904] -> 0.21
